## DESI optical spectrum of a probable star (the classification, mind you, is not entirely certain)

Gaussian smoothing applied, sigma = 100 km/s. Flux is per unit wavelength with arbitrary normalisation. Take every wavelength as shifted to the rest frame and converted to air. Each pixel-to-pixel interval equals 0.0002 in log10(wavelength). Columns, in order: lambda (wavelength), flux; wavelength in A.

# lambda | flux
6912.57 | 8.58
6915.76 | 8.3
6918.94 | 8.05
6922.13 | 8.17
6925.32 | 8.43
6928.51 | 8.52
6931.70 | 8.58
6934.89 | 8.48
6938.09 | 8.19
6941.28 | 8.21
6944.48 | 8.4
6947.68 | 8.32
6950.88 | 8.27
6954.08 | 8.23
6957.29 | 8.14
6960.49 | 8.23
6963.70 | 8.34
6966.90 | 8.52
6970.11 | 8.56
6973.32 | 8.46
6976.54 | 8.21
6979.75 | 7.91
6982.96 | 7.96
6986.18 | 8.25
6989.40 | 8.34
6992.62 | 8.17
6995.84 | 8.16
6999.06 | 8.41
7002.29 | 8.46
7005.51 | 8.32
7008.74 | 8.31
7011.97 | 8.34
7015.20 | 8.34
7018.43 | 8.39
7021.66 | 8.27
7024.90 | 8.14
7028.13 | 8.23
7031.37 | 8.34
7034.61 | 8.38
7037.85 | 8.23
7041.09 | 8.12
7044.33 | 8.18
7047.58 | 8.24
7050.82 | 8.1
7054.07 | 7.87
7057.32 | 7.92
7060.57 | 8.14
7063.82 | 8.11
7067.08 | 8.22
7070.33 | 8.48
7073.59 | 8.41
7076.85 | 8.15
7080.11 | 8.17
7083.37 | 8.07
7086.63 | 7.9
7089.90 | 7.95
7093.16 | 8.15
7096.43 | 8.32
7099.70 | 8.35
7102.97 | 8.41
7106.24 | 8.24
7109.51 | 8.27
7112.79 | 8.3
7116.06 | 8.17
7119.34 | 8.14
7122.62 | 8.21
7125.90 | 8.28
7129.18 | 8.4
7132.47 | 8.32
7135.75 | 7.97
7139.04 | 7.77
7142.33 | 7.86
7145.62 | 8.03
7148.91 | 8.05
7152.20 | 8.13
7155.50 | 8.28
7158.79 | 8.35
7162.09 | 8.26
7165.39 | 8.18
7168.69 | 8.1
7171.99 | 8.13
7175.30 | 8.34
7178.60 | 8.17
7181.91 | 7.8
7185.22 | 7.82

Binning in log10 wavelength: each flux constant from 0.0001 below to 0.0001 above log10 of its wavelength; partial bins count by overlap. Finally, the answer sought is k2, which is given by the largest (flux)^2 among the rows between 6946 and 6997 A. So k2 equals 73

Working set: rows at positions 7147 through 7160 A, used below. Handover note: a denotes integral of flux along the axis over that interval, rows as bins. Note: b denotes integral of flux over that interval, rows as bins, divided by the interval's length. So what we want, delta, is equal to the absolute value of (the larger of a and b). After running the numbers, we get 107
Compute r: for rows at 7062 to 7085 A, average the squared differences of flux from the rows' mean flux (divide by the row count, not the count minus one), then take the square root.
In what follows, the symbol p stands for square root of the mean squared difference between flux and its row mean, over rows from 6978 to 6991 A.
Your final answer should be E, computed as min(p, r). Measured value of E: 0.144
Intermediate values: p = 0.184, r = 0.14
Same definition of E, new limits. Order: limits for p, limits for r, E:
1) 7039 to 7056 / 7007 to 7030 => 0.077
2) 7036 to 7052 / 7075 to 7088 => 0.056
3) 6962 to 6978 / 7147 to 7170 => 0.100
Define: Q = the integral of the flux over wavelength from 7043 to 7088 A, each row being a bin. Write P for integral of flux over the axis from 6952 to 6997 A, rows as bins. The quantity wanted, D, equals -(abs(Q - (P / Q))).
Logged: -365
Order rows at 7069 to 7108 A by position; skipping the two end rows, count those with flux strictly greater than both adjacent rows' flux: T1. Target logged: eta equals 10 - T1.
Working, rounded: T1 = 2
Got 8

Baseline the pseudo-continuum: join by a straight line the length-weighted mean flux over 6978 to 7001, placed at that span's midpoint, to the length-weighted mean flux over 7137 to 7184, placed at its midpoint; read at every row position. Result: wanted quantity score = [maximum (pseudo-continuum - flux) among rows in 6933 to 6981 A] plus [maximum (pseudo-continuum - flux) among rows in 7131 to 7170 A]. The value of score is 0.61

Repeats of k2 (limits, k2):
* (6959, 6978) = 73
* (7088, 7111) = 71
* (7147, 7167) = 70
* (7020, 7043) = 70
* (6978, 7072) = 72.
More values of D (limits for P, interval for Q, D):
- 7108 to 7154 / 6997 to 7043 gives -381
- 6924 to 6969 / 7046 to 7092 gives -373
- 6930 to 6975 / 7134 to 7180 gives -372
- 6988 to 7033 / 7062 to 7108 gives -377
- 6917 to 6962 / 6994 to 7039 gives -373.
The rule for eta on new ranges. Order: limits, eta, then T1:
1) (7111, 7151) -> 9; 1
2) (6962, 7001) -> 8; 2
